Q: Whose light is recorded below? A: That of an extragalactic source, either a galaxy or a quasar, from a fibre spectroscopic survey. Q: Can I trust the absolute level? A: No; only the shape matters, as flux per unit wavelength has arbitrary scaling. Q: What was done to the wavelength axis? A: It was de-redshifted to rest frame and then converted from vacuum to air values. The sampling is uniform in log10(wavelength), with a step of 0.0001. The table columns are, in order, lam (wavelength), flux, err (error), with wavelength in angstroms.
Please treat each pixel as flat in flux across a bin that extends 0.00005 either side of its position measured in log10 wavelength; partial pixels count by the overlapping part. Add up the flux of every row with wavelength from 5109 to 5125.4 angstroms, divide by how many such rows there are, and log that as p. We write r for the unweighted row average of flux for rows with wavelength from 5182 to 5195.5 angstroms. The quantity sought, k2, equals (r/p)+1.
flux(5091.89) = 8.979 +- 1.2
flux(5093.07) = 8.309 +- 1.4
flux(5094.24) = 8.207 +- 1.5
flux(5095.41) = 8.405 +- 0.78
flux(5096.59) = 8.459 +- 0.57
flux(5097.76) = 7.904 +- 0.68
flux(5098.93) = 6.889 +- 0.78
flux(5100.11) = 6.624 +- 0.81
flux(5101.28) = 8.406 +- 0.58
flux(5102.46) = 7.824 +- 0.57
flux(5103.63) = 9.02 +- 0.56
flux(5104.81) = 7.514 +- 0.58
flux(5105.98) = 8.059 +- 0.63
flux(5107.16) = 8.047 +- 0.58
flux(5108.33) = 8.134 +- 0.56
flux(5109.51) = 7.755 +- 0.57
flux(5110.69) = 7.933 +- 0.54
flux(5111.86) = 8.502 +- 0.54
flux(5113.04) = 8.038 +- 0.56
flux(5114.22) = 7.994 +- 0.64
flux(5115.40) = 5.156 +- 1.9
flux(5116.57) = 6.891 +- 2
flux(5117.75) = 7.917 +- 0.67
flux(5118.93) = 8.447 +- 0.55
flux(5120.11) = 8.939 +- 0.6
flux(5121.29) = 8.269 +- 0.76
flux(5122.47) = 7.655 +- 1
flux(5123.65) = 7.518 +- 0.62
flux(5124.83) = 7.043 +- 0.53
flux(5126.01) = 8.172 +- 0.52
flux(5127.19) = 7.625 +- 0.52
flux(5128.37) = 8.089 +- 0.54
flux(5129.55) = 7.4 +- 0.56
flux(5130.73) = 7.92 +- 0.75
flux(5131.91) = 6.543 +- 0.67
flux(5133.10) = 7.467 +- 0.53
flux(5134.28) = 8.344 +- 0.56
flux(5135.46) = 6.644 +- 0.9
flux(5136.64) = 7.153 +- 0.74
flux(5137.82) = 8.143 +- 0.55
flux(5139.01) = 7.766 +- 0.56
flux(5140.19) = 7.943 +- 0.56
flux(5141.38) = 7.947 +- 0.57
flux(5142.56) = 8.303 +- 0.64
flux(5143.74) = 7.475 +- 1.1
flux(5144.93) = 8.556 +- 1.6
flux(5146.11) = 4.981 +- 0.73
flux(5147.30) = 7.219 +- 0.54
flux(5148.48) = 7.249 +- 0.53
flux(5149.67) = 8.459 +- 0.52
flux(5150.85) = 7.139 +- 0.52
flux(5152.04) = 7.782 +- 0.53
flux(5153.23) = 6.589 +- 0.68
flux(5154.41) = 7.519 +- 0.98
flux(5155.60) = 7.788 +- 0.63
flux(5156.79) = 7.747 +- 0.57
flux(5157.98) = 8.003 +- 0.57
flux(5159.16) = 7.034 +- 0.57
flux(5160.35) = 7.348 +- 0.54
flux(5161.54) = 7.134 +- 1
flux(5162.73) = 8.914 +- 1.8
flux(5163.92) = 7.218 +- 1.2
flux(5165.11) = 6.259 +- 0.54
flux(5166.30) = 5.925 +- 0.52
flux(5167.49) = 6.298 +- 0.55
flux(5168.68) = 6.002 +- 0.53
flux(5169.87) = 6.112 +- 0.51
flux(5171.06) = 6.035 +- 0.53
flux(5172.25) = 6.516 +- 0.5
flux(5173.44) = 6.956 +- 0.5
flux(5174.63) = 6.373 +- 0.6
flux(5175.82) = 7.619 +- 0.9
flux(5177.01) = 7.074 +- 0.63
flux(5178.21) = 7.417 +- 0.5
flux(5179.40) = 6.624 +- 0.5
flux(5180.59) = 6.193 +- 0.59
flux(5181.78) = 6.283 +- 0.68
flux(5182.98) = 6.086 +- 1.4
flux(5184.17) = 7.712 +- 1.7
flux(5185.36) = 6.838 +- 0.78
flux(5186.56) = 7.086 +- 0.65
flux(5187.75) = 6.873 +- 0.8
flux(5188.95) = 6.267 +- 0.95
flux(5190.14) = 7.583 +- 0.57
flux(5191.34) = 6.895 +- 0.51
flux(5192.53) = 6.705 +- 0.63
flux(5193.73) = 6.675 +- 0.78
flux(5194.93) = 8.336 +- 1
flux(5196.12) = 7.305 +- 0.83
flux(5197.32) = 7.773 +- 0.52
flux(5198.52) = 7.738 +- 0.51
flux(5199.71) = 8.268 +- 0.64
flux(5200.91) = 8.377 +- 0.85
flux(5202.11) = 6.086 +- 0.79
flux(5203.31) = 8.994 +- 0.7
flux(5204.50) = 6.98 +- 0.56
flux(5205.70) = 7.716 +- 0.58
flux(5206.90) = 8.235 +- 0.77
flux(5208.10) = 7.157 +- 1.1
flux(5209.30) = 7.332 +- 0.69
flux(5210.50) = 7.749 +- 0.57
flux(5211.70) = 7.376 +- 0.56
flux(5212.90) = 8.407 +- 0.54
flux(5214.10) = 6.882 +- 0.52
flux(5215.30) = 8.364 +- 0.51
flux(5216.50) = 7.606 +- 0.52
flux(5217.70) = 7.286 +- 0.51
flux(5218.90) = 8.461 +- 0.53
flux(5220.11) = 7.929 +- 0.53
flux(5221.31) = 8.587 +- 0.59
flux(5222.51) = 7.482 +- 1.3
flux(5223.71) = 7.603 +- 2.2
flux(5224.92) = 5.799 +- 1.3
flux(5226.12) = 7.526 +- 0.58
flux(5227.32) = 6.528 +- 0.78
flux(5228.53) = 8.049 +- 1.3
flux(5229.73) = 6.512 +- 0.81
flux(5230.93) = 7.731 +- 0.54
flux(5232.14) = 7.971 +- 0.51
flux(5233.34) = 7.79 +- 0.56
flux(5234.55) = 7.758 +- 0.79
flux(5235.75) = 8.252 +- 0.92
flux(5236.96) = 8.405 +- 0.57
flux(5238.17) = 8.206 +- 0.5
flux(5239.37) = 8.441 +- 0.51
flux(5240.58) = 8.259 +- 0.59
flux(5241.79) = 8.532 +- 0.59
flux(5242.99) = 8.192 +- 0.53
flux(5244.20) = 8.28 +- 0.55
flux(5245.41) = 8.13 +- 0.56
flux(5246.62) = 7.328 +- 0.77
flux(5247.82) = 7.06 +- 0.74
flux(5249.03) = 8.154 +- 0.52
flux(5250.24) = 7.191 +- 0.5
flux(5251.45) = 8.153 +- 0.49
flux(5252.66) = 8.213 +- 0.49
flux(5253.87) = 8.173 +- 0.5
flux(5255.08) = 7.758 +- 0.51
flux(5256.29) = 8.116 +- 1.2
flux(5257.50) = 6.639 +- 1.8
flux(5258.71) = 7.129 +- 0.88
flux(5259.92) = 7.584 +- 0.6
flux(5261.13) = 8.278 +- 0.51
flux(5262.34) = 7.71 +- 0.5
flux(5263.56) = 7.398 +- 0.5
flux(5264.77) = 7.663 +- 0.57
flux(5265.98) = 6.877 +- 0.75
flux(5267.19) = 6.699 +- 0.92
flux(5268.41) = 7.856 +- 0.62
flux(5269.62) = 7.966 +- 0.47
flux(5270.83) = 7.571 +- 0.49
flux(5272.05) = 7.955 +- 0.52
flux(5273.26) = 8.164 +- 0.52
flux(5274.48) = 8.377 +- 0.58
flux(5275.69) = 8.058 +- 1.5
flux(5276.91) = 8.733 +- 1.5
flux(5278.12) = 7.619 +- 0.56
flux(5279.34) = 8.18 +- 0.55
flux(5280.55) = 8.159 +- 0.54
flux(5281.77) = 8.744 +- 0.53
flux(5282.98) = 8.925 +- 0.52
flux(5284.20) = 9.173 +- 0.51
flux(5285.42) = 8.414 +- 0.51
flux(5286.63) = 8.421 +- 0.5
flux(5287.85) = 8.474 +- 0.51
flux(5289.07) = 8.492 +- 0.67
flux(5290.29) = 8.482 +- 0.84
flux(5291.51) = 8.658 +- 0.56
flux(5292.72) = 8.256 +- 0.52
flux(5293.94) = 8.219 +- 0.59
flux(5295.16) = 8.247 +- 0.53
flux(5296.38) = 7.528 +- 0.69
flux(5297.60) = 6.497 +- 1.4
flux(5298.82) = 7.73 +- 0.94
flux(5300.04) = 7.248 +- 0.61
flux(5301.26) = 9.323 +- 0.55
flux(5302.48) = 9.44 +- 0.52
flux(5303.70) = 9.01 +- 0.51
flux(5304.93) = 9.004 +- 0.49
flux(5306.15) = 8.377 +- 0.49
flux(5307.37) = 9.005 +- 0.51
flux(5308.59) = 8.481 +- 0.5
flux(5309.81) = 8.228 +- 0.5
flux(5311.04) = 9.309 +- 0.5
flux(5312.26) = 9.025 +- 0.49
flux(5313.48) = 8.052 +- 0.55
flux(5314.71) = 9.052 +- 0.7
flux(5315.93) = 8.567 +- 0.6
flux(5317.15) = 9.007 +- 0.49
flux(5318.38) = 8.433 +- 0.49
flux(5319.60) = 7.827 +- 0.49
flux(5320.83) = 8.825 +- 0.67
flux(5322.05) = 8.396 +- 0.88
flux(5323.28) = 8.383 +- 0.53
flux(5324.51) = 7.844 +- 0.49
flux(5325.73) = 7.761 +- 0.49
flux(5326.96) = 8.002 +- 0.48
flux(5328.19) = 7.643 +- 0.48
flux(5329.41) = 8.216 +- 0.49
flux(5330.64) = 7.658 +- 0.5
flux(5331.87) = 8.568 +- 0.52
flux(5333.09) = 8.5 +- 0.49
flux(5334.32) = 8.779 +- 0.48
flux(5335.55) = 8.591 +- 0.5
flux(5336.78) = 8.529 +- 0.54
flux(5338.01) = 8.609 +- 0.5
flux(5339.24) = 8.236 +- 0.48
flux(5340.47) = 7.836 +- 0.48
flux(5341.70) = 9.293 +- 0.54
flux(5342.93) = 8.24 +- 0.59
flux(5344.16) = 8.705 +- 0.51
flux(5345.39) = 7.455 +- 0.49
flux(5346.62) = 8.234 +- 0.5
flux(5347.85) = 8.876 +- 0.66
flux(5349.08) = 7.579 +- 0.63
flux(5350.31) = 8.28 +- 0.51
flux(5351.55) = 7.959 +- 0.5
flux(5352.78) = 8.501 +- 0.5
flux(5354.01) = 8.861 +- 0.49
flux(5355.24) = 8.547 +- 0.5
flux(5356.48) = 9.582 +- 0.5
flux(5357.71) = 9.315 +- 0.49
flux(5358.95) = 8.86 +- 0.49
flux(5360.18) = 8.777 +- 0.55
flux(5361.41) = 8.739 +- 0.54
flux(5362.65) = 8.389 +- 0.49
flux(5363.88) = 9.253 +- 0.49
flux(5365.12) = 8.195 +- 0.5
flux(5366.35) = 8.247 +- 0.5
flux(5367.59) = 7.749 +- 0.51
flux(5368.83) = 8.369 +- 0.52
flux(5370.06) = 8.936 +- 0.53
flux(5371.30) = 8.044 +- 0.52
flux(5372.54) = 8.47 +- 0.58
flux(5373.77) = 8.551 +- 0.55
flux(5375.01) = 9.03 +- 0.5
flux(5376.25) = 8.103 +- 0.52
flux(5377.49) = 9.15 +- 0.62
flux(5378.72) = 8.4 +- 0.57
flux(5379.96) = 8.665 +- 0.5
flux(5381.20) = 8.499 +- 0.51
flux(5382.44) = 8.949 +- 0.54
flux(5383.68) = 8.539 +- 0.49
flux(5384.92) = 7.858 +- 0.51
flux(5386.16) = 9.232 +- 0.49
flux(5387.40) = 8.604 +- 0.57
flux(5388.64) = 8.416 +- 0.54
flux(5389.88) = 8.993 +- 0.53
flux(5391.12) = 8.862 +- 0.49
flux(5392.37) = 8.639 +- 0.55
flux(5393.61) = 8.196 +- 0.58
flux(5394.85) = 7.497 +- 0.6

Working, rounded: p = 7.7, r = 7.0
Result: 1.91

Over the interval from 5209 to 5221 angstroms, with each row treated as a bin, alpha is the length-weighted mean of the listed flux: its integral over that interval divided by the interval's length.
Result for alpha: 7.8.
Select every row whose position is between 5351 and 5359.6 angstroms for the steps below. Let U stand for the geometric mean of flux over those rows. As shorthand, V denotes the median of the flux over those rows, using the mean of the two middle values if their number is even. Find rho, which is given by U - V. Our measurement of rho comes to -0.07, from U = 8.8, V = 8.9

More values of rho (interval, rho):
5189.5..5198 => 0.00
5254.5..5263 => -0.13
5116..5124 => 0.01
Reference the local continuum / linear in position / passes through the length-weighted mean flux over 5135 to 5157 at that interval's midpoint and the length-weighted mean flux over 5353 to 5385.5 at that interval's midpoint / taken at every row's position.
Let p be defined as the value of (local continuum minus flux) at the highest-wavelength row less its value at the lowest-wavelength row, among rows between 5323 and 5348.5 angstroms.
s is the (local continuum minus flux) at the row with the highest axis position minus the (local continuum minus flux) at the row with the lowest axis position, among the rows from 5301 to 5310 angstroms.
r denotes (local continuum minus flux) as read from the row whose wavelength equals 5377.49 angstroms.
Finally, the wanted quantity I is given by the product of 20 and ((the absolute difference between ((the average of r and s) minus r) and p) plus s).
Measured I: 46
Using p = -0.37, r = -0.5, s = 1.1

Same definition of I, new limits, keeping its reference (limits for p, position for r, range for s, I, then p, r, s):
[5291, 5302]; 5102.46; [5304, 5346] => 70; -0.62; -0.5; 1.8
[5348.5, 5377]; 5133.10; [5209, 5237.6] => -17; -0.39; 0.0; -0.9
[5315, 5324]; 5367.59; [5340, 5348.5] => 3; 0.22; 0.9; -1.0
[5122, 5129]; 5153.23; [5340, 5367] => -1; -0.40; 0.9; -0.3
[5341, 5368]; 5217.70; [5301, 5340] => 52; 1.67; 0.6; 1.3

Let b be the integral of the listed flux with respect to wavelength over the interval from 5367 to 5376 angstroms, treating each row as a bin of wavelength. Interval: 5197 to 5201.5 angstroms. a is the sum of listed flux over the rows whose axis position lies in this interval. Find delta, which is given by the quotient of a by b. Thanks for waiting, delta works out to 0.42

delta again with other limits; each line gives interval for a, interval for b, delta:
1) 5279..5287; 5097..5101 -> 2.05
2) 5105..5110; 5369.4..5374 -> 0.82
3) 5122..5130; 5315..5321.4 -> 0.98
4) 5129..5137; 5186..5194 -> 0.94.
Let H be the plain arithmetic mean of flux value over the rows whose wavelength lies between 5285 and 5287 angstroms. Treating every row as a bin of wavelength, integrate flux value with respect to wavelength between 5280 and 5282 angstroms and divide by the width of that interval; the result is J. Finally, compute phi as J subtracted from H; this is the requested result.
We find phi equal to 0.03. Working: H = 8.4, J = 8.39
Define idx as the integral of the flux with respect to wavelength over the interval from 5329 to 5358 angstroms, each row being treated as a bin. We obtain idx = 245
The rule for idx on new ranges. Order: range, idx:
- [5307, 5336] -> 244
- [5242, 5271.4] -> 226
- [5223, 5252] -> 225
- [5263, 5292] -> 236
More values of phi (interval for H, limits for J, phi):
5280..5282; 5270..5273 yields 0.62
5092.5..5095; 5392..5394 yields -0.16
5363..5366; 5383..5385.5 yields 0.50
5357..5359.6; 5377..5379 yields 0.24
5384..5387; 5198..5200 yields 0.54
